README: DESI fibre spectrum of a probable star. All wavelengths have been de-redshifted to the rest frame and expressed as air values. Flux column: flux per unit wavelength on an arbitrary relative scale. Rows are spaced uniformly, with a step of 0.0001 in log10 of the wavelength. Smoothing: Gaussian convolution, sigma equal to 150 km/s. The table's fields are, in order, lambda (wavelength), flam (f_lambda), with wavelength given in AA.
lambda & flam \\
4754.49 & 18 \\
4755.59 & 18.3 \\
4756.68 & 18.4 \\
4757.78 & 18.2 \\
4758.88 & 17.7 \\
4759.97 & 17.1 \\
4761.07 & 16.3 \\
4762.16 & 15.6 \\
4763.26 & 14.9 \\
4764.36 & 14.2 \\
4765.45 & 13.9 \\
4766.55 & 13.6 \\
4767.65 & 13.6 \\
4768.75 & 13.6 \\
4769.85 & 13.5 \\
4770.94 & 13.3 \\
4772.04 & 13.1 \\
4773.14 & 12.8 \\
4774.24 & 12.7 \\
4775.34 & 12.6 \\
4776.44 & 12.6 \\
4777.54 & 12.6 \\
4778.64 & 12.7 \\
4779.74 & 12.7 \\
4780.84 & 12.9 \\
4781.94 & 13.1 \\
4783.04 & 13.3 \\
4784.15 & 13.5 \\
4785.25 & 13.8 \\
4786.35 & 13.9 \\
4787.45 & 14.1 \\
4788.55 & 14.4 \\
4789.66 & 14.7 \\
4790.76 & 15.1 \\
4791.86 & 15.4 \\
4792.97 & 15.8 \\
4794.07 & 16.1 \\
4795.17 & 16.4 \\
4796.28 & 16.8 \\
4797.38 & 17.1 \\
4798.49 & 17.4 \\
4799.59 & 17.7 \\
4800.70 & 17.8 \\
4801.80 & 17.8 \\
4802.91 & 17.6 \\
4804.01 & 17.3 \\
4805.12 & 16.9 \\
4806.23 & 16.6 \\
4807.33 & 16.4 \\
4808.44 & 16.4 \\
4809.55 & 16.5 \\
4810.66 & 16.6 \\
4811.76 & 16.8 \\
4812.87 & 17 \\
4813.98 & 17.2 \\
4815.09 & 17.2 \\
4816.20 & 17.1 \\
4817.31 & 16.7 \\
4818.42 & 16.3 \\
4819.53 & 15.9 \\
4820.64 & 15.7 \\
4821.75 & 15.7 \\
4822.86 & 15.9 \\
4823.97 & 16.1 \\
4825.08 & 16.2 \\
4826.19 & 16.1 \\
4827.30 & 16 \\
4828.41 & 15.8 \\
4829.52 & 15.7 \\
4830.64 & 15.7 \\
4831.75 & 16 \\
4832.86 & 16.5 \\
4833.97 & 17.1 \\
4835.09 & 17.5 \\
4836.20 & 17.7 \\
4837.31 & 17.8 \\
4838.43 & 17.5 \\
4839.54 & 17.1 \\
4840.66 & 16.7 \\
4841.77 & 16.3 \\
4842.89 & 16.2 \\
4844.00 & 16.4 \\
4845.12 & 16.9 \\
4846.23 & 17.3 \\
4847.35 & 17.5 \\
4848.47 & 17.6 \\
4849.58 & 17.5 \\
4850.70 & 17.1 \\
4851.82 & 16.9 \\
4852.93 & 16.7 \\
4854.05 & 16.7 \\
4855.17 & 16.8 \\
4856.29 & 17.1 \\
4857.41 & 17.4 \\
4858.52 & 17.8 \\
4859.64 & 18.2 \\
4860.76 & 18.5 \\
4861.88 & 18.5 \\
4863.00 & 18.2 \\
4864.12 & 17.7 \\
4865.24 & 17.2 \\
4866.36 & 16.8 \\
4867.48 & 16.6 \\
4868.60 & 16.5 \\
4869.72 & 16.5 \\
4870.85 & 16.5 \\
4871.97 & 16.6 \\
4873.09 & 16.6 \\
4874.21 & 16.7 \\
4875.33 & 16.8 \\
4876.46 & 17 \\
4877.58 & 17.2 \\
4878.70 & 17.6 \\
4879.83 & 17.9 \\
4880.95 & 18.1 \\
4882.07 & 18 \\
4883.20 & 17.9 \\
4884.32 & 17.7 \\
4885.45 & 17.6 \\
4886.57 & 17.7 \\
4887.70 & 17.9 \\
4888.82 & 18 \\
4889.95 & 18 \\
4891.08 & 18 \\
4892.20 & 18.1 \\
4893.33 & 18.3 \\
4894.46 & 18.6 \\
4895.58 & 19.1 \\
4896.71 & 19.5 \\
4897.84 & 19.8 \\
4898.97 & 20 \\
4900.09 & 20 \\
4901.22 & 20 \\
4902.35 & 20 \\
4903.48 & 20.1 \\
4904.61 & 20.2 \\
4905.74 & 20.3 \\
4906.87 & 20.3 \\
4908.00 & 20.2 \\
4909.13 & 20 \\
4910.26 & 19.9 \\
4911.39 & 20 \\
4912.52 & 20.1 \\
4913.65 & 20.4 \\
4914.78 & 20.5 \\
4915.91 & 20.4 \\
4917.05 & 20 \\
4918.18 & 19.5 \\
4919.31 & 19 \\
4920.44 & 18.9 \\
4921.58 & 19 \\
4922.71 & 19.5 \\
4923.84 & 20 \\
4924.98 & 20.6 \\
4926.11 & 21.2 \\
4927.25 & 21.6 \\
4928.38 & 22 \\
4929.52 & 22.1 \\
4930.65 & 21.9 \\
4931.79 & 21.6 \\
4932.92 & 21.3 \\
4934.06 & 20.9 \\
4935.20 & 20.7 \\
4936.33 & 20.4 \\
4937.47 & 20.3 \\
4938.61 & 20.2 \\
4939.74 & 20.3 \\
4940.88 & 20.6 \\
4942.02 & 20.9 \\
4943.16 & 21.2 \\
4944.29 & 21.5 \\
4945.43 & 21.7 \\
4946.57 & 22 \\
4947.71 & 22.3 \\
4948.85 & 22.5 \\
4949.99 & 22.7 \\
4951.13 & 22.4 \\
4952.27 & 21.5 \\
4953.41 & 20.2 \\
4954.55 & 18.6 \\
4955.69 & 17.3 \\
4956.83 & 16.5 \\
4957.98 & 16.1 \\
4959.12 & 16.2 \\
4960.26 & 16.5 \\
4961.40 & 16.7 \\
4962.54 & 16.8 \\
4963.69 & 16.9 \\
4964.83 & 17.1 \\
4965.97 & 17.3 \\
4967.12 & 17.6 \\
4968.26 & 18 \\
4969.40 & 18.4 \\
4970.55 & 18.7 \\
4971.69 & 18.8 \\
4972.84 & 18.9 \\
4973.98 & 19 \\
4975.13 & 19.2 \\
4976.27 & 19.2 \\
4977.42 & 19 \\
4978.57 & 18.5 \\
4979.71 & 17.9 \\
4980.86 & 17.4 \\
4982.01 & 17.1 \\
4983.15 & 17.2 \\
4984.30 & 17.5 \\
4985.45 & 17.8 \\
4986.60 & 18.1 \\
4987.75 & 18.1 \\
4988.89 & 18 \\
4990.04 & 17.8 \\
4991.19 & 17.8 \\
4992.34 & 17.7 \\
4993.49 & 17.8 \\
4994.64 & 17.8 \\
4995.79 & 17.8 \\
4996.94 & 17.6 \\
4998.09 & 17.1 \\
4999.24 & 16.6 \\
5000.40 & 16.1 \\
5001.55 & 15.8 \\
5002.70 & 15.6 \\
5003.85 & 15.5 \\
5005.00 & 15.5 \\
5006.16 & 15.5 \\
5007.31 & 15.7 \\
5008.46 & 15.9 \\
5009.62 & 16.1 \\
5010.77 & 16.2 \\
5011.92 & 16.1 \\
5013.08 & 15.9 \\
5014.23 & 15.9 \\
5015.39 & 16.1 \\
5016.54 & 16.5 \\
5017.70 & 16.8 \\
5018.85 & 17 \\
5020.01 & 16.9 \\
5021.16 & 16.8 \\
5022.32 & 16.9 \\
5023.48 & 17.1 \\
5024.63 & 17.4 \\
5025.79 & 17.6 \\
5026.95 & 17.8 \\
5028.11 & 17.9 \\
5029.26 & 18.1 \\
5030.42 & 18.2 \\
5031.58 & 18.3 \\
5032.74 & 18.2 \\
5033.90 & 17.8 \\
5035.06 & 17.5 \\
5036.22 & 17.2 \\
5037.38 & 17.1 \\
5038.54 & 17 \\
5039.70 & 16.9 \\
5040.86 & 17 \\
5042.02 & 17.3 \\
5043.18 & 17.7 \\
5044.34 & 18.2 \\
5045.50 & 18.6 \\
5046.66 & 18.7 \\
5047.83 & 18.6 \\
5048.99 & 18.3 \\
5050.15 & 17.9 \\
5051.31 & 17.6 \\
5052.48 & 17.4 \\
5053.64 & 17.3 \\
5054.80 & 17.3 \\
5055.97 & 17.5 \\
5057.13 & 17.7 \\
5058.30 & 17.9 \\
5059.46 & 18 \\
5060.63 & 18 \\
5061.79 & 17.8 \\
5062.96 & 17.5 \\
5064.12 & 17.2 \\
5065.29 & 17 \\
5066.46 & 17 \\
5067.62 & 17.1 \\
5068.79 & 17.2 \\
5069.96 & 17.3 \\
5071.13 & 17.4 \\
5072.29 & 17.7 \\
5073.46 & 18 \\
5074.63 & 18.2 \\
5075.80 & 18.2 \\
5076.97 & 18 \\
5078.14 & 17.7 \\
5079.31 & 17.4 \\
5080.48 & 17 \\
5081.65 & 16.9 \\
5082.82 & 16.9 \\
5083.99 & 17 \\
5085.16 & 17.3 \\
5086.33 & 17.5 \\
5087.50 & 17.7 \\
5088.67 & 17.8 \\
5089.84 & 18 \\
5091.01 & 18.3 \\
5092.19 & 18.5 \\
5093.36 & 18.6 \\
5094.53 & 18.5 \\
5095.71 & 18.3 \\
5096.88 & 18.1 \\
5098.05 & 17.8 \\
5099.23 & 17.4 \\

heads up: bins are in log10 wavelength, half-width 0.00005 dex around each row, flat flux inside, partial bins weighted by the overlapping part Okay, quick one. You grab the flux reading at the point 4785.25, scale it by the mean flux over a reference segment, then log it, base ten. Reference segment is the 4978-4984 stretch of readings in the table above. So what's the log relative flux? -0.106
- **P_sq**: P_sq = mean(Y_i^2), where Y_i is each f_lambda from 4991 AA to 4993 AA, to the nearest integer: 315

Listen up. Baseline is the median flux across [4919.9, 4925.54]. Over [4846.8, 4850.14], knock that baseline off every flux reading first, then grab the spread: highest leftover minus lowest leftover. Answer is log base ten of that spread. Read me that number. -1.0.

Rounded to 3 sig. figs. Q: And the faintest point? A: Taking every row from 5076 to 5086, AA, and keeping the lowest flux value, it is 16.9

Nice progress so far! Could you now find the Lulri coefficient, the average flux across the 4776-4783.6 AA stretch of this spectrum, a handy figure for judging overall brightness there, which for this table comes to 12.8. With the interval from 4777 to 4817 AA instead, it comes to 15.7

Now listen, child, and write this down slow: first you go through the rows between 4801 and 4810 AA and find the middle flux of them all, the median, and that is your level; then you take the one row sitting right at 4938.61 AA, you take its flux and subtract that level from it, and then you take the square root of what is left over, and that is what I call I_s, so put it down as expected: 1.9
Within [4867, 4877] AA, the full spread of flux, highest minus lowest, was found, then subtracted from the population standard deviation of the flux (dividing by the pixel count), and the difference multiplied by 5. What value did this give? -2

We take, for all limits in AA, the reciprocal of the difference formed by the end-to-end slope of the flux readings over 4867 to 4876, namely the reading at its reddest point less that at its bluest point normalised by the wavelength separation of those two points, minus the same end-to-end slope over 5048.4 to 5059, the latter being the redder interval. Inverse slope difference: 15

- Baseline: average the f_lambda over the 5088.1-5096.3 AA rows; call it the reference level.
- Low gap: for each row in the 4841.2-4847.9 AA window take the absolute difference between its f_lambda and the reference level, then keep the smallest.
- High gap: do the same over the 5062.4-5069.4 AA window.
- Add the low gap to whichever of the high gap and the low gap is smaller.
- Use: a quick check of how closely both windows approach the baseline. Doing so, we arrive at 1.6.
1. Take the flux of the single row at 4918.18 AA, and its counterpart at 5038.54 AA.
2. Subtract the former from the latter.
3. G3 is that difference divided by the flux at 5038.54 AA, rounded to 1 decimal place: -0.1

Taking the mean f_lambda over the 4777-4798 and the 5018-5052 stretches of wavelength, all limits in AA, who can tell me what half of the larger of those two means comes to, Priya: 8.8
